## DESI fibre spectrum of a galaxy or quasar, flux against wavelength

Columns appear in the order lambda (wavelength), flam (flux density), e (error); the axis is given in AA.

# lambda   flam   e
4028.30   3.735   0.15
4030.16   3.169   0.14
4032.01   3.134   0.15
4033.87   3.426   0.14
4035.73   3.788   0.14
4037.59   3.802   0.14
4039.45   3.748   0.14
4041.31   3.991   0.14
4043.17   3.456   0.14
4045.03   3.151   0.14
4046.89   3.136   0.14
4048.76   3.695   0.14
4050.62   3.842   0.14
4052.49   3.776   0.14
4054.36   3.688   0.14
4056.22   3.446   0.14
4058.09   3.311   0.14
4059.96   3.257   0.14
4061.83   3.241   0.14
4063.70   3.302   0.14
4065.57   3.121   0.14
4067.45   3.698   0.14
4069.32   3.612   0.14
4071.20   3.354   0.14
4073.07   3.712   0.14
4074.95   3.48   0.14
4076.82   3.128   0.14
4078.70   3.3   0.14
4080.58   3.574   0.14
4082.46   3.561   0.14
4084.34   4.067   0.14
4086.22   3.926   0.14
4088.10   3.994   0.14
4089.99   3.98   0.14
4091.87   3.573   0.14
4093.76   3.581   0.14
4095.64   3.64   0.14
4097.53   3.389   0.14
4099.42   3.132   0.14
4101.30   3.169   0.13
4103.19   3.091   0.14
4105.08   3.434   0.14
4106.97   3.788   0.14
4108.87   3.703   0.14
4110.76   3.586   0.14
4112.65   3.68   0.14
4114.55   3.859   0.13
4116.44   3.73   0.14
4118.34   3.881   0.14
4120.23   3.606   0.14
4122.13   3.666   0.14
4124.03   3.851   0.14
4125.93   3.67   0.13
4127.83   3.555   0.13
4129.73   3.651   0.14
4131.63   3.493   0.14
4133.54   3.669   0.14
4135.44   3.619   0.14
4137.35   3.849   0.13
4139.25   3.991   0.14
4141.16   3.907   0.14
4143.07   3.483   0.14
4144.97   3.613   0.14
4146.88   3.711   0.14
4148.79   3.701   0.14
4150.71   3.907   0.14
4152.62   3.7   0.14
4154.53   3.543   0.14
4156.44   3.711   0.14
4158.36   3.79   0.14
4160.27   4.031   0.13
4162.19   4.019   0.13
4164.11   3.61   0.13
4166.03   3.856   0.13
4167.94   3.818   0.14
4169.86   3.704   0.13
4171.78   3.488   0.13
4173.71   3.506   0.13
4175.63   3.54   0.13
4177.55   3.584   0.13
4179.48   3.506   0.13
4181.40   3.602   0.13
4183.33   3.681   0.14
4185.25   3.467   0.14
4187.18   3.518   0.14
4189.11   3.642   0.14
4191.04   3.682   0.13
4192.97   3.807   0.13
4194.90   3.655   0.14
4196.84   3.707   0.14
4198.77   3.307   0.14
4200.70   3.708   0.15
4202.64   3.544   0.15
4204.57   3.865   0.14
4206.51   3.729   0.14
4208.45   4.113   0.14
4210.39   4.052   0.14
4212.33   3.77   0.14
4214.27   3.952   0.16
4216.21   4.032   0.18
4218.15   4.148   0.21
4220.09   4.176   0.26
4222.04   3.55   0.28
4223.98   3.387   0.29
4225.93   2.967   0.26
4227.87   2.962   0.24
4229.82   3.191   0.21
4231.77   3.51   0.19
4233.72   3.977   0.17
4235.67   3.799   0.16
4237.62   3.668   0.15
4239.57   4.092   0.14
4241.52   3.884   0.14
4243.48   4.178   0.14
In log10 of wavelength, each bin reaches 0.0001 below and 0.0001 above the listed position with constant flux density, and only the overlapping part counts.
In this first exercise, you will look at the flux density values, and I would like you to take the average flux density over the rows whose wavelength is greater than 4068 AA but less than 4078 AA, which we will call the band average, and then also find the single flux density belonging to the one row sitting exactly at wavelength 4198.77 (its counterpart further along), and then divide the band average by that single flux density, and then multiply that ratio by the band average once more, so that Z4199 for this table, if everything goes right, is 3.6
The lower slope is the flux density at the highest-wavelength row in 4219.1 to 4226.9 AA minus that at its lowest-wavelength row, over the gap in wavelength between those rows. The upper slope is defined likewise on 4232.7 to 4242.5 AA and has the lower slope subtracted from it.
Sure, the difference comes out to 0.195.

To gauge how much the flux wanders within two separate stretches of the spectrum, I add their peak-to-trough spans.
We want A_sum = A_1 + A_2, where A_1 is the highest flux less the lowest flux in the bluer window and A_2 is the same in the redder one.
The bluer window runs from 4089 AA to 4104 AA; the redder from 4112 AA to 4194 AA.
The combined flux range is 1.45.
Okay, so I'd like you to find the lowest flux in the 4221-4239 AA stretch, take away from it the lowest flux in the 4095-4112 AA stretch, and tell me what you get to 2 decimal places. -0.13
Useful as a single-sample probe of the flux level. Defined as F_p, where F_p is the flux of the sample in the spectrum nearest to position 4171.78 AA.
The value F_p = 3.488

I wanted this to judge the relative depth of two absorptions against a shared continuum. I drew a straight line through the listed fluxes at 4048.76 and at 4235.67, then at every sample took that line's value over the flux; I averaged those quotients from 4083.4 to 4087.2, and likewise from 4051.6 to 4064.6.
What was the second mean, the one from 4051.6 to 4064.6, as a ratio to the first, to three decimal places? 1.163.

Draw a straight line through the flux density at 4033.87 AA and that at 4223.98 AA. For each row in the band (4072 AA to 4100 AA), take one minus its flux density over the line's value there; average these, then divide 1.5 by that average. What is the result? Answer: -27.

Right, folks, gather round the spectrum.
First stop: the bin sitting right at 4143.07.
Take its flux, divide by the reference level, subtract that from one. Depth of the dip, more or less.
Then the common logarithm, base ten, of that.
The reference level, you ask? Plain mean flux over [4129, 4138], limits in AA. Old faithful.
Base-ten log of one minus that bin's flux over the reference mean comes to -1.3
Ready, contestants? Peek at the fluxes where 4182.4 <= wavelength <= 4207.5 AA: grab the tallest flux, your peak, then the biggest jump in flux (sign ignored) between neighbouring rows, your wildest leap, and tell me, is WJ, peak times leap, 1.5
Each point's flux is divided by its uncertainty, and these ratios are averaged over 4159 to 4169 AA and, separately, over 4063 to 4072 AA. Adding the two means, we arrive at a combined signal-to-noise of 54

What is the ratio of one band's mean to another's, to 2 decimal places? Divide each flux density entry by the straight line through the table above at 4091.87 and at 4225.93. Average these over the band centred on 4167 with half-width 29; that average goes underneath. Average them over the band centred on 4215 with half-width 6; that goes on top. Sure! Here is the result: 1.17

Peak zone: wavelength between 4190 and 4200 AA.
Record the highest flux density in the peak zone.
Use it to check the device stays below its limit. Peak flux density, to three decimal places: 3.807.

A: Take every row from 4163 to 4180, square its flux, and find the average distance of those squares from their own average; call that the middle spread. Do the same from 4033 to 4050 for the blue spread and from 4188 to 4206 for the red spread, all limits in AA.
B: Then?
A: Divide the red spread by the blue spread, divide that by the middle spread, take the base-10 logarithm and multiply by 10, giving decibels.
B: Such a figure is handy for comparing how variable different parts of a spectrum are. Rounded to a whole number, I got -3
